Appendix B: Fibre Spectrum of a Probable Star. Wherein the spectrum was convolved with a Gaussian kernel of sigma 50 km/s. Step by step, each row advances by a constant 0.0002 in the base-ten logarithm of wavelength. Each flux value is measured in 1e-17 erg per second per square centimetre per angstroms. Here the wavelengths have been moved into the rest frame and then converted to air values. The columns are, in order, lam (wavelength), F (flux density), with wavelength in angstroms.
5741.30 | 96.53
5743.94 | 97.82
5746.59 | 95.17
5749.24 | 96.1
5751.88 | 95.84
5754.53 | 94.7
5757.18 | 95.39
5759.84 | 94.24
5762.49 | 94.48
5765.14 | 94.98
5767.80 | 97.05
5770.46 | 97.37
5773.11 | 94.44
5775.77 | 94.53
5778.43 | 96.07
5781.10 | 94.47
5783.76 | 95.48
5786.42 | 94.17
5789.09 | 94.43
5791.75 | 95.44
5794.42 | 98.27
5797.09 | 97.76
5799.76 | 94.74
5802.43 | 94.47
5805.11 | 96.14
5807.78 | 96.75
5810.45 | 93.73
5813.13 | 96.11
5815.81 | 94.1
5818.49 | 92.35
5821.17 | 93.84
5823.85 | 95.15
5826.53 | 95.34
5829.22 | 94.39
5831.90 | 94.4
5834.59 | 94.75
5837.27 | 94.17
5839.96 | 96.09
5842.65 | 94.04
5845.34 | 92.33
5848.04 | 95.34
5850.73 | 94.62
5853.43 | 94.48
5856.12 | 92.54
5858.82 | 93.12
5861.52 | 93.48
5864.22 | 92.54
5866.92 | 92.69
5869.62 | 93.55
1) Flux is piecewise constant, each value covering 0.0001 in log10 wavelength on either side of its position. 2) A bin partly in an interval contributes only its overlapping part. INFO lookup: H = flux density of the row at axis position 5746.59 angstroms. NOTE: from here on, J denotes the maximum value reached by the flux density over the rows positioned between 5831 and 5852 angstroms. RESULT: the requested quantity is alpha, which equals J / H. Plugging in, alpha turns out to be 1.01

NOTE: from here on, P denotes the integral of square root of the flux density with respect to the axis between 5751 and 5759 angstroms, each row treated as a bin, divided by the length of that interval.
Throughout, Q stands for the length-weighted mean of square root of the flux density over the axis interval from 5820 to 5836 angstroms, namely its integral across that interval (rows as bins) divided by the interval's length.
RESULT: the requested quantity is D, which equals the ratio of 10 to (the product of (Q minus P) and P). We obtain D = -68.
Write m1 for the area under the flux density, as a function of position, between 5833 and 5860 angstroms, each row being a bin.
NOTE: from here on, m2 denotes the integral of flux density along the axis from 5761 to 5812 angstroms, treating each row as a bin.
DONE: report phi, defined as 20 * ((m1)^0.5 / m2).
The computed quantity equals 0.21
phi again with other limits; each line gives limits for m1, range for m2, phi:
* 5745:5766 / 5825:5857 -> 0.30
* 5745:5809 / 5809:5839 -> 0.55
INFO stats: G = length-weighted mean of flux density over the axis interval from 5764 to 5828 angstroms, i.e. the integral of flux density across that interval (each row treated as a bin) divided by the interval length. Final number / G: 95.3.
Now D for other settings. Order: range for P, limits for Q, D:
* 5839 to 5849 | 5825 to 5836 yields 34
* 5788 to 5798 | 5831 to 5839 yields -10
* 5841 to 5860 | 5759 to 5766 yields 20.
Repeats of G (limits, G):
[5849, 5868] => 93.4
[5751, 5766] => 94.9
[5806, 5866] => 94.3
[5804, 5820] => 94.8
